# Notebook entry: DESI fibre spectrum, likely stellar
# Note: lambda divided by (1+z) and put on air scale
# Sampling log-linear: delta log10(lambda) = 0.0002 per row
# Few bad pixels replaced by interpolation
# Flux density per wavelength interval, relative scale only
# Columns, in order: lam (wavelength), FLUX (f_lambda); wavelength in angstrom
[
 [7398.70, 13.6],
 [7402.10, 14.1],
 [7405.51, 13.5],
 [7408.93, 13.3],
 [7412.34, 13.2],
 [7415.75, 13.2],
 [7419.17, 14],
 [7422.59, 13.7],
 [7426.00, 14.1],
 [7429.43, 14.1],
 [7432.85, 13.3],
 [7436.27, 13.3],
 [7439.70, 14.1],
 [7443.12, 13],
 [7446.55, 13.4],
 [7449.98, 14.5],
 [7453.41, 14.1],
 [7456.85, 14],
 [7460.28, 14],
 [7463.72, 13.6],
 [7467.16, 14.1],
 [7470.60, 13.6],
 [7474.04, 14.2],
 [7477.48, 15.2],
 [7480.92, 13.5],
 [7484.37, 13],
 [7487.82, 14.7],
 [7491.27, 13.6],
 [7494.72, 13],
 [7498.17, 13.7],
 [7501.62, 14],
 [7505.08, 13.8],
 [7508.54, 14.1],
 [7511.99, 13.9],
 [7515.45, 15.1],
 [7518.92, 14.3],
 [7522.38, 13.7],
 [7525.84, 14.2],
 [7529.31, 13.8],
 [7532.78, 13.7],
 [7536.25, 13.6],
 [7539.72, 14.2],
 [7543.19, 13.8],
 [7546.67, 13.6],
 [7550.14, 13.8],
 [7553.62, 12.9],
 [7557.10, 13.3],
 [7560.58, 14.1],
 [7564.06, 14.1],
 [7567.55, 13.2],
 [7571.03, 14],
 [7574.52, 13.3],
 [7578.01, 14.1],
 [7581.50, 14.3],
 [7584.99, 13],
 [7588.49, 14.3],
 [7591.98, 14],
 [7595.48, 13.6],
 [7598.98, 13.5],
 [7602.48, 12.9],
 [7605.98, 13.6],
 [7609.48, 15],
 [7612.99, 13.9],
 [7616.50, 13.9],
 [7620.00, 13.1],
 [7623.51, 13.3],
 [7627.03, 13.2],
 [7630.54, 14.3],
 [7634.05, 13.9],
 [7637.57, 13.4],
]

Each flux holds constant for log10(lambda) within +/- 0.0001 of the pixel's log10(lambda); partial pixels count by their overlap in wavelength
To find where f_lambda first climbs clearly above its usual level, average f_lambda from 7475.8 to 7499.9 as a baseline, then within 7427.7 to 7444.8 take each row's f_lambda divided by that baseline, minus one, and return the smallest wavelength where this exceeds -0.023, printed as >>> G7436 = 7429.43 angstrom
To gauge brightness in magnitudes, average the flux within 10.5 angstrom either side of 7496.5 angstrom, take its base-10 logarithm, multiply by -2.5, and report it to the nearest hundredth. -2.85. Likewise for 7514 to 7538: -2.87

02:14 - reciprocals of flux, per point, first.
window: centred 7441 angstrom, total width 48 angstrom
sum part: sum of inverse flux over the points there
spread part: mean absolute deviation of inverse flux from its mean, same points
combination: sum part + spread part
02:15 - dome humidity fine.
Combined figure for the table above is 1.017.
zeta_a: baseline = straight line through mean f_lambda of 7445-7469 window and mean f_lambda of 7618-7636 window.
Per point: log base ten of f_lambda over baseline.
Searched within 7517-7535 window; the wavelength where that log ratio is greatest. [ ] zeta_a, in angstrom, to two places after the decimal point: 7518.92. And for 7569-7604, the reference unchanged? 7588.49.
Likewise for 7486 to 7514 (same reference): 7487.82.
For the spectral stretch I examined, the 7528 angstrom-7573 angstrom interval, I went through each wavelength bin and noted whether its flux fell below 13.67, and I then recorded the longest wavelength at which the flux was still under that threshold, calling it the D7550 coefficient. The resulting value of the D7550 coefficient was 7567.55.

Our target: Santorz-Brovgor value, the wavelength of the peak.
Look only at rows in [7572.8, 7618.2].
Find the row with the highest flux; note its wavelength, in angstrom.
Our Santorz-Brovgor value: 7609.48 angstrom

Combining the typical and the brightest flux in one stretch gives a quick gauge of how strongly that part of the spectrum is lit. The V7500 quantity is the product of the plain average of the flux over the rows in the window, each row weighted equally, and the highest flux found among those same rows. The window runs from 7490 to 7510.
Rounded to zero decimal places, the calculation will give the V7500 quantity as 193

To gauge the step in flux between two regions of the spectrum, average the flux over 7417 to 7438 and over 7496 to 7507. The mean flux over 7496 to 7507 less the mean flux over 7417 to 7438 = 0.1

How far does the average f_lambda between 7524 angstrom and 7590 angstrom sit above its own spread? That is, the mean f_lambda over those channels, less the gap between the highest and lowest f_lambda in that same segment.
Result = 12.4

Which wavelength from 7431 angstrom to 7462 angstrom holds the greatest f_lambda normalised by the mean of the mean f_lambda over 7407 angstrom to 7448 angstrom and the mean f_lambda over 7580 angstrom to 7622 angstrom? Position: 7449.98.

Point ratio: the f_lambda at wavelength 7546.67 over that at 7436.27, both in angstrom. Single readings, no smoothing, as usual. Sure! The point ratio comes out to 1.02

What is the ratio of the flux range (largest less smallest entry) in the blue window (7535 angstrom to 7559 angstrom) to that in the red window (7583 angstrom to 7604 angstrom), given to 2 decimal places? 0.93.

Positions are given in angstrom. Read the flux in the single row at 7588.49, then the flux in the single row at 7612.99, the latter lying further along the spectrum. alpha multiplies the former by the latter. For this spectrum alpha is 199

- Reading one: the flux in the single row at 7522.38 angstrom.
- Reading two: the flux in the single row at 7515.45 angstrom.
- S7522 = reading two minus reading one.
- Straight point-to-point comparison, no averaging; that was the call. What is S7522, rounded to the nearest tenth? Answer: 1.4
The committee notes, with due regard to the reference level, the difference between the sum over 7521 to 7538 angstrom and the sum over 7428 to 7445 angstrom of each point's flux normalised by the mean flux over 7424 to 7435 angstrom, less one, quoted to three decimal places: 0.087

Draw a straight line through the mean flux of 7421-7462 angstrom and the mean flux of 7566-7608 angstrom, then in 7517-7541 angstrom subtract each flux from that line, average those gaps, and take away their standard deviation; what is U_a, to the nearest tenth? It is -0.5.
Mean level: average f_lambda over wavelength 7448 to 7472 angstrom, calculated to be 14.0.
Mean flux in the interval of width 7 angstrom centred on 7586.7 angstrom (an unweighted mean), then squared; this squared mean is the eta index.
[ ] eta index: 186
